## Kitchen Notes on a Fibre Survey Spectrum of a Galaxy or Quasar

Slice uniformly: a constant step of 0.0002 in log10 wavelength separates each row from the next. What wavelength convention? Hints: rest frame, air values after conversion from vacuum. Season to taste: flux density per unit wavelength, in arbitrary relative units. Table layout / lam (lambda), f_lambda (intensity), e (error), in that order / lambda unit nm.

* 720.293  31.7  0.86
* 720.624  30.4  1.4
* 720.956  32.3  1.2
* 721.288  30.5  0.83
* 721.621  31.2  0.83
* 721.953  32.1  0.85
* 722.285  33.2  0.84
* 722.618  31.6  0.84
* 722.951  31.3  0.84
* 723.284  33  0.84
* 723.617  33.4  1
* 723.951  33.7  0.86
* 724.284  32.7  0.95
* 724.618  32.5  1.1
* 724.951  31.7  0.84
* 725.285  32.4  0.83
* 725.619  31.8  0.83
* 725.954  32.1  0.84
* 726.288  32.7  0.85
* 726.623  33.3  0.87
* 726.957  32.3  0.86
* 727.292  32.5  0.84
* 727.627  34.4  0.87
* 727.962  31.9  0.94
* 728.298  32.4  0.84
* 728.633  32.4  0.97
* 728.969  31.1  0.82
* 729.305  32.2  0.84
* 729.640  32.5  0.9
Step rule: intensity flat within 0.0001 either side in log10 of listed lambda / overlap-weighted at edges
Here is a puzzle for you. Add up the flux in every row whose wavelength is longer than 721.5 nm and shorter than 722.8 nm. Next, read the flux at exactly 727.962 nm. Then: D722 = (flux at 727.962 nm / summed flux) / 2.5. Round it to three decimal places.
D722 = 0.100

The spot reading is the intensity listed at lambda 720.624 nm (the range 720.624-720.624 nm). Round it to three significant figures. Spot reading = 30.4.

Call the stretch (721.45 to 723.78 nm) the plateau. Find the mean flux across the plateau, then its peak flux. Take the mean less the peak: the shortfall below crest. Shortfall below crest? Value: -1.1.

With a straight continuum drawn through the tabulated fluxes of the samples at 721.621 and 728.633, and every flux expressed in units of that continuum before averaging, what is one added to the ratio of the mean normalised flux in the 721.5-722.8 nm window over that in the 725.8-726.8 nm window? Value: 2.002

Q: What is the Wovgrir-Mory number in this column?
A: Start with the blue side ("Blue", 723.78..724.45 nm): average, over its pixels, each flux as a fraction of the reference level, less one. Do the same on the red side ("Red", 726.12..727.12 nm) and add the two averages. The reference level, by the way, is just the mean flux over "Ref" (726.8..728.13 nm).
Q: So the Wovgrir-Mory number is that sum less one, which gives -0.99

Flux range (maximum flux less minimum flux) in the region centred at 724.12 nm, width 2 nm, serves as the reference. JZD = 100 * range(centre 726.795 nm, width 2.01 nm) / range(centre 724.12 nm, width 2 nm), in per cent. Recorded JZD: 115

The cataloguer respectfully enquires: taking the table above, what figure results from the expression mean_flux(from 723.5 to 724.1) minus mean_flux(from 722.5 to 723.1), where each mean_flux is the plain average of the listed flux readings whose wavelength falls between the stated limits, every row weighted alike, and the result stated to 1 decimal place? 2.1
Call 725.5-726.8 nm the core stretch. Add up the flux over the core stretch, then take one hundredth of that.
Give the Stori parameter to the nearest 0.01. 1.30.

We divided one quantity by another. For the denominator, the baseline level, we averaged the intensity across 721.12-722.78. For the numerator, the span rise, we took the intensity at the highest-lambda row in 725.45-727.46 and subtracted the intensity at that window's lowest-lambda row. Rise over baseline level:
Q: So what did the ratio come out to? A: 0.022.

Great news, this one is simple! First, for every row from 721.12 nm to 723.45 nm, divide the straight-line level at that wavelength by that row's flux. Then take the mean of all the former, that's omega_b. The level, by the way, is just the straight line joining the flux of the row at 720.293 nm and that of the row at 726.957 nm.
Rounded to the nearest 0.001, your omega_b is 1.002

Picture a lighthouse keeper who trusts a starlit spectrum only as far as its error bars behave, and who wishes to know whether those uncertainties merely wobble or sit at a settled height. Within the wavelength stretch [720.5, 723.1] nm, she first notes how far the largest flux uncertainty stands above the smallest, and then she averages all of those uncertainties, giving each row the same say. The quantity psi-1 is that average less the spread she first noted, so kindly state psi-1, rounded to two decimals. 0.38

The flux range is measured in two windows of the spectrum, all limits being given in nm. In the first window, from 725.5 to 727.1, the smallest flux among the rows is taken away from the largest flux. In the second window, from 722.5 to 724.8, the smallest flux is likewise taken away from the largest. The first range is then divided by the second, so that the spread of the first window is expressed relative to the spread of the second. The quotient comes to 0.6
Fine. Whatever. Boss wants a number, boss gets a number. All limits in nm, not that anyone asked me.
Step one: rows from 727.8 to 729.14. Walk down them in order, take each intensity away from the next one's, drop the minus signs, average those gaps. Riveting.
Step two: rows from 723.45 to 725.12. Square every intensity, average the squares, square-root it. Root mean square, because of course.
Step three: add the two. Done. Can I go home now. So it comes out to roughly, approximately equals 33.41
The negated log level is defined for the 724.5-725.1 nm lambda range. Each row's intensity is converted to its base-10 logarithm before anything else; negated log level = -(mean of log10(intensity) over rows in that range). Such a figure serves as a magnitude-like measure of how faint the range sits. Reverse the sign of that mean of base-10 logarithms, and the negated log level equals -1.51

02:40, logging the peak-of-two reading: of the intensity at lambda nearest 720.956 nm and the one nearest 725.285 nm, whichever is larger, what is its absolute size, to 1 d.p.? 32.4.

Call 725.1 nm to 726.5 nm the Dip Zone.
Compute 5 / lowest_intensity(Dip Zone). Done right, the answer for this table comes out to 0.157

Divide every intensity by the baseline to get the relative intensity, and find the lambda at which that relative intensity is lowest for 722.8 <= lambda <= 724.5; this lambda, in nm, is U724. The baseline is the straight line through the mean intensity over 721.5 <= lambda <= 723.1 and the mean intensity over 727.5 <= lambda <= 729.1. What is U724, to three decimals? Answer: 722.951 nm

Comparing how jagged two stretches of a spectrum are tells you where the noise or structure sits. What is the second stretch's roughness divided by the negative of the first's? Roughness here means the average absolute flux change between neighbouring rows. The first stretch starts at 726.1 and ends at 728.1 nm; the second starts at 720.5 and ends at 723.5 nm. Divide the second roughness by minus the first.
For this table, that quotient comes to -1.0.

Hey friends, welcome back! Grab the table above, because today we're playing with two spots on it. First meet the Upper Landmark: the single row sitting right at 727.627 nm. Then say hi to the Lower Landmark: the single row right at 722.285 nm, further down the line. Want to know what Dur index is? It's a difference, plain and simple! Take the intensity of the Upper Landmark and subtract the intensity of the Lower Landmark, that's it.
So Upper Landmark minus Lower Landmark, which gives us 1.2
